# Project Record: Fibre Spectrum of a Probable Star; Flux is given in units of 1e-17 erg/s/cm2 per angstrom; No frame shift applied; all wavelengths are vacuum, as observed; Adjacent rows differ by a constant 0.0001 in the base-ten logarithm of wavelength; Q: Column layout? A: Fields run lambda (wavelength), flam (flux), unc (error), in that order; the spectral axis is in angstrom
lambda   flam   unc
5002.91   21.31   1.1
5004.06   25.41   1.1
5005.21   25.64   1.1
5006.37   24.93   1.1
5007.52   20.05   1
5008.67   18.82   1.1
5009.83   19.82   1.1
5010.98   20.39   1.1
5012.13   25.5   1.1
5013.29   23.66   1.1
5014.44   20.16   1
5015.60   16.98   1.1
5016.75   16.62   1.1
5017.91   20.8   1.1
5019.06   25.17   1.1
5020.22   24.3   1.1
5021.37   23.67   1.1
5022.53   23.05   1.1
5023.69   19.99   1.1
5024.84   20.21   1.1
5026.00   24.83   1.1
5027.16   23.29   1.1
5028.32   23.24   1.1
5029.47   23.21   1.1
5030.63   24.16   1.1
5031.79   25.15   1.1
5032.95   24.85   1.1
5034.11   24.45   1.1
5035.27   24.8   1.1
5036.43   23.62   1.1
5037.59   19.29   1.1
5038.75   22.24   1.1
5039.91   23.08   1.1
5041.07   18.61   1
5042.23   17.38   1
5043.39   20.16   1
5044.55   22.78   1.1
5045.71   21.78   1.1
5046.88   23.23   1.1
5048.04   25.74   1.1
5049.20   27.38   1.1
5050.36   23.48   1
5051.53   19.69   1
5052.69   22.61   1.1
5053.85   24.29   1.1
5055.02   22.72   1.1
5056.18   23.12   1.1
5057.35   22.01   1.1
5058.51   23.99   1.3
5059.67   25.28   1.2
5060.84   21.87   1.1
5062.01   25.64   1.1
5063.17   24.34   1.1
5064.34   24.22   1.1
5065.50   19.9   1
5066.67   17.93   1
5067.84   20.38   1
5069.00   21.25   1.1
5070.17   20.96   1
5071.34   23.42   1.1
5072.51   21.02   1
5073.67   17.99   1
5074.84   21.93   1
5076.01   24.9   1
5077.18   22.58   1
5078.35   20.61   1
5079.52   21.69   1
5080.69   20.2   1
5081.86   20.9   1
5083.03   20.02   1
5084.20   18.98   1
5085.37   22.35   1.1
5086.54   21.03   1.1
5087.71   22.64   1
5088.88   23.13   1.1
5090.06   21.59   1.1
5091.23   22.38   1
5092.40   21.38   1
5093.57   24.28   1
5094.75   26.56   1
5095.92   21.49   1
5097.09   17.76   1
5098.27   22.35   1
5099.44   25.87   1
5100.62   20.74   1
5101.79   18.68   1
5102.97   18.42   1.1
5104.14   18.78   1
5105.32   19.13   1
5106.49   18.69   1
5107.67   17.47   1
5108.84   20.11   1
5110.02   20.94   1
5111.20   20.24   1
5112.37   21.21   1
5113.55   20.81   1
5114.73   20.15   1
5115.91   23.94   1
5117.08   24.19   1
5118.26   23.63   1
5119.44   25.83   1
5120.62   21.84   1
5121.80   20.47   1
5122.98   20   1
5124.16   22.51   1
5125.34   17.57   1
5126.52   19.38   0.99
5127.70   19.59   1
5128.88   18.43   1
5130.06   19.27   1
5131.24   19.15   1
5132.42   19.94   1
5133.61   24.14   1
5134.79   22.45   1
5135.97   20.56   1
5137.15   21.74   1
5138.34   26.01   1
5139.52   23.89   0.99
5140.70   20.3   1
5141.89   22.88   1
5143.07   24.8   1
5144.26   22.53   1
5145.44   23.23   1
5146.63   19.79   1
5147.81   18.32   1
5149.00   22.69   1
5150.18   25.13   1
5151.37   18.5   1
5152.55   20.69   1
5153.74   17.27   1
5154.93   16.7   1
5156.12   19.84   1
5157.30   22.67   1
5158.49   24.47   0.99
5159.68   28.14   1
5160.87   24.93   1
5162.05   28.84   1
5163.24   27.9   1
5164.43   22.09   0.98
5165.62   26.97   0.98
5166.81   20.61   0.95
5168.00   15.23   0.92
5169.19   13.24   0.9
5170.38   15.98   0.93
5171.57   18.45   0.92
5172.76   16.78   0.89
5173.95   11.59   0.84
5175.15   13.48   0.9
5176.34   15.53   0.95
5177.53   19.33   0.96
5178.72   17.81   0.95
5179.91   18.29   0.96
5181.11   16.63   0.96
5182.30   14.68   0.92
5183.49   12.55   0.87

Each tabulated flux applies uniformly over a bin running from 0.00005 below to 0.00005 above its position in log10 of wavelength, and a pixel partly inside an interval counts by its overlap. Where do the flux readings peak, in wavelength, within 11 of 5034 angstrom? 5031.79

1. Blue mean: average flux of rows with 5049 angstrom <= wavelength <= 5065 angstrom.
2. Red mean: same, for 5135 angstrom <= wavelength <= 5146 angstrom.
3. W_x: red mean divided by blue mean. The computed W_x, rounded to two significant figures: 0.97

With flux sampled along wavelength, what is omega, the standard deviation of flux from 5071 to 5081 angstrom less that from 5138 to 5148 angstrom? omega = -0.5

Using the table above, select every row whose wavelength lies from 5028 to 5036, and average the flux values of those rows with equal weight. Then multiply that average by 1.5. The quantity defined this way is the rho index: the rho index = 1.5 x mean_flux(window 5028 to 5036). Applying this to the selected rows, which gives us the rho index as 36.4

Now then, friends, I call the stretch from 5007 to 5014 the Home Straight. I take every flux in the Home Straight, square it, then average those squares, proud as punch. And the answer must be 462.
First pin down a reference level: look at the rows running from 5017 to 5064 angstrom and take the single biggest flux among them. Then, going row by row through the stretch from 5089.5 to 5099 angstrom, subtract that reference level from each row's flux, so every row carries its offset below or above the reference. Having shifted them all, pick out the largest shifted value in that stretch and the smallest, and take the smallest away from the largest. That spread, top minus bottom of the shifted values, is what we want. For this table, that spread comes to 8.8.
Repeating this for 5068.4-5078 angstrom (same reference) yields 6.9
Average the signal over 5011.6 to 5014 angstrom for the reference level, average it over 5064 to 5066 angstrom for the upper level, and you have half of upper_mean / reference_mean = 0.45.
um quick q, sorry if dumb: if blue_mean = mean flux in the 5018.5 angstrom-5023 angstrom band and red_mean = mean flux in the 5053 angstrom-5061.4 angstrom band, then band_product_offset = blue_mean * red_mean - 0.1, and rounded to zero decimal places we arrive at 561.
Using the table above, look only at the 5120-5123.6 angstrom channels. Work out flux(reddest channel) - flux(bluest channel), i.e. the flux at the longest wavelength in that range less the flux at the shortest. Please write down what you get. -1.8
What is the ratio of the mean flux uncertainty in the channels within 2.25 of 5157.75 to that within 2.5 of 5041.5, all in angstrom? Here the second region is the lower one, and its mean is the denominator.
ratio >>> 0.97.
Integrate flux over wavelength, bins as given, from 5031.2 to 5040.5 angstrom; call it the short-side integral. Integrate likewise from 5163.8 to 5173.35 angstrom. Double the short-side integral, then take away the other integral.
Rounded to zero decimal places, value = 257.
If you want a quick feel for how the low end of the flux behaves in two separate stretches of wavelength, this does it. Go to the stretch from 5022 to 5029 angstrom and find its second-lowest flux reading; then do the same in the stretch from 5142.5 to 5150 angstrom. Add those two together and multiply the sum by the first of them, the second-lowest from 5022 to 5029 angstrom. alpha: 808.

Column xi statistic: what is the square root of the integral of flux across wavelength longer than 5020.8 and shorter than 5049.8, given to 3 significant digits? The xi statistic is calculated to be 25.7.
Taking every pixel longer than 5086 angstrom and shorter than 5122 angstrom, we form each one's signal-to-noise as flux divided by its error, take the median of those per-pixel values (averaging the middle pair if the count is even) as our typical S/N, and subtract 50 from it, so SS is -29.1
